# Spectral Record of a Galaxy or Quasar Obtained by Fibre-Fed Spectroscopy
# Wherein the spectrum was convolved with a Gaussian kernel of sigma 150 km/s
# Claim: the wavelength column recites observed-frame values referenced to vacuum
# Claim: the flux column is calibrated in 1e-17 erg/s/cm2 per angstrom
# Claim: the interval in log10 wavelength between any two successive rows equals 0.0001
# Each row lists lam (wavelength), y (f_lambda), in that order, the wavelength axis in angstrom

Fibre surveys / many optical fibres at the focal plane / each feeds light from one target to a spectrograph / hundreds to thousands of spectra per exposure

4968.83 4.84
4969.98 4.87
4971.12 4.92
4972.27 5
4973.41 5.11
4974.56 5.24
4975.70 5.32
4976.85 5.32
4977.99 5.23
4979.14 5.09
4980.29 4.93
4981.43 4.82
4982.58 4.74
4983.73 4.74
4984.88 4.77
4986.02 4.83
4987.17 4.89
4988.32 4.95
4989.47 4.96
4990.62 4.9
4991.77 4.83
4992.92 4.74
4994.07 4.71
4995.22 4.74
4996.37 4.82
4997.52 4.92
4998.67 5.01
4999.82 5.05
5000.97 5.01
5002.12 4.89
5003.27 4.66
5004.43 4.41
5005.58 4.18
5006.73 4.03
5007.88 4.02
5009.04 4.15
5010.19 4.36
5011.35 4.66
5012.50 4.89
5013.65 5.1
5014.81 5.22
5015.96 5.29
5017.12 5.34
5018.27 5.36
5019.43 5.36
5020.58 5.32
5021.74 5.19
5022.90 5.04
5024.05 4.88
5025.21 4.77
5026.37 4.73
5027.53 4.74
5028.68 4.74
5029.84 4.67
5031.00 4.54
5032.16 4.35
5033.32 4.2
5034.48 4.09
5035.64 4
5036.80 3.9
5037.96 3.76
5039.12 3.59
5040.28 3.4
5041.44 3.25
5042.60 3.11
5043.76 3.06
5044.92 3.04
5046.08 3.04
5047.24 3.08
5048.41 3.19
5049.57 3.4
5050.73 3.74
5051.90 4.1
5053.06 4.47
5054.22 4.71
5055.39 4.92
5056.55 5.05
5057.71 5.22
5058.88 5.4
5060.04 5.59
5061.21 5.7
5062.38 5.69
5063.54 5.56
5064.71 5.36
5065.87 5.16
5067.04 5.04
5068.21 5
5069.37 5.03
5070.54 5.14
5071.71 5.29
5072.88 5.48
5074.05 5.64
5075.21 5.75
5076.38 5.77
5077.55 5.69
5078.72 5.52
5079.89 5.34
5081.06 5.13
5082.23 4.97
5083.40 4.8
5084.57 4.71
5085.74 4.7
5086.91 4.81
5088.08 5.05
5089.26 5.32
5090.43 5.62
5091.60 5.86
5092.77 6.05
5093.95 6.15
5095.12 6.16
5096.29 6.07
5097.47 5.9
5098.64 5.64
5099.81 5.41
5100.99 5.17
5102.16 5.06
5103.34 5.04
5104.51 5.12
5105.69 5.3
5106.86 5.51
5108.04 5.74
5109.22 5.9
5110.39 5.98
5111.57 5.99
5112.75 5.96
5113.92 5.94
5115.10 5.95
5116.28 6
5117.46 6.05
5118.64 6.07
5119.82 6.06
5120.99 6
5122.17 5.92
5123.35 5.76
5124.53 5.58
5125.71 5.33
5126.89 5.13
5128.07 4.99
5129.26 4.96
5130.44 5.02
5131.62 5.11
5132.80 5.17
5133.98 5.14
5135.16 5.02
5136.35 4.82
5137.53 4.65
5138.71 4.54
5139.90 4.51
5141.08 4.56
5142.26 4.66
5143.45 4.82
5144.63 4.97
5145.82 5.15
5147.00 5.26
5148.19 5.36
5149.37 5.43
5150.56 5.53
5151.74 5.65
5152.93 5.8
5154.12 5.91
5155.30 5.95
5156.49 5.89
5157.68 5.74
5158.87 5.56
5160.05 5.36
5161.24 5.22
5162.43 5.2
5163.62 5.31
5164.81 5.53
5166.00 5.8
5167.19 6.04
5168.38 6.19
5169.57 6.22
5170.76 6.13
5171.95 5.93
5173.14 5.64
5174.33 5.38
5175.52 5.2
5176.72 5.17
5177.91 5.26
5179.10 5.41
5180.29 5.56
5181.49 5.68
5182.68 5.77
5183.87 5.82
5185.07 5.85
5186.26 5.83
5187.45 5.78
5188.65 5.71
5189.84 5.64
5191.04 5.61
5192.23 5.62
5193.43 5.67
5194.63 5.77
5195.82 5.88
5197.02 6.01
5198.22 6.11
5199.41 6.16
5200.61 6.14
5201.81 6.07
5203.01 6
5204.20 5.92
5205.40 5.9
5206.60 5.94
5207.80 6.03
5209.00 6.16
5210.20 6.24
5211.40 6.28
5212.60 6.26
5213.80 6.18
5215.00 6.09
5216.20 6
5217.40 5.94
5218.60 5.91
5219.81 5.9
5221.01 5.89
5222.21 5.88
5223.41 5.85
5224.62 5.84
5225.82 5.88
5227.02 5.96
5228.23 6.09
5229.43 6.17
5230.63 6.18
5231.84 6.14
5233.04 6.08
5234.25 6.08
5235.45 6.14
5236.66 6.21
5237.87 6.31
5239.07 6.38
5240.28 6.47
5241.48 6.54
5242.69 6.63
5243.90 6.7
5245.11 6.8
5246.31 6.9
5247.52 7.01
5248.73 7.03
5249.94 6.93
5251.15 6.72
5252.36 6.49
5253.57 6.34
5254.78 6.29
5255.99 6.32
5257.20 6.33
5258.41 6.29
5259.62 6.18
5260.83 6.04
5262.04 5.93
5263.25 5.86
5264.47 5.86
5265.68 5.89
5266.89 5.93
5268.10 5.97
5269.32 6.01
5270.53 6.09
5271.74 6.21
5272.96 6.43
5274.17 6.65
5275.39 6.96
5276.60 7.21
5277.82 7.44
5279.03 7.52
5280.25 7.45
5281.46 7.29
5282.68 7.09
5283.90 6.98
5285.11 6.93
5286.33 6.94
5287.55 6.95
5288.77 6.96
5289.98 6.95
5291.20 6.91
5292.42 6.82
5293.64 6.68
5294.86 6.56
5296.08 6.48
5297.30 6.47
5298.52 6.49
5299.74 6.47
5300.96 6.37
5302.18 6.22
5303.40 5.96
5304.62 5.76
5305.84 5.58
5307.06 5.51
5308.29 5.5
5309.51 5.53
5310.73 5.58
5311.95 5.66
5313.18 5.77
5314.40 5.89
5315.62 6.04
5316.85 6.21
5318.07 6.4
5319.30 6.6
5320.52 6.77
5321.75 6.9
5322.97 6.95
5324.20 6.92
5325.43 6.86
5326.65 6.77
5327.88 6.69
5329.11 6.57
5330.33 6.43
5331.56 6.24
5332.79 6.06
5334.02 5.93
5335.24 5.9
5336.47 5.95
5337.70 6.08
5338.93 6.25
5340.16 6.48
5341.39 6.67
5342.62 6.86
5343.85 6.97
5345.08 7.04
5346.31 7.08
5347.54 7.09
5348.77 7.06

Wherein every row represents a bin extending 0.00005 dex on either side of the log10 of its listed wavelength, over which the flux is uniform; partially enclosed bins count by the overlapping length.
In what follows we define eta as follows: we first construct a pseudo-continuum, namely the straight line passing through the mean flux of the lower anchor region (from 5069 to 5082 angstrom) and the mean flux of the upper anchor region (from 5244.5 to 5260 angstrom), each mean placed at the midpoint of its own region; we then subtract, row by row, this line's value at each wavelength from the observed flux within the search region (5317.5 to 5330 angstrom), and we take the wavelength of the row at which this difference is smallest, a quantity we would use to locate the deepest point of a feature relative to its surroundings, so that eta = 5318.07 angstrom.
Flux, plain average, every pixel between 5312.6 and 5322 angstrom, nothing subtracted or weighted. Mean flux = 6.3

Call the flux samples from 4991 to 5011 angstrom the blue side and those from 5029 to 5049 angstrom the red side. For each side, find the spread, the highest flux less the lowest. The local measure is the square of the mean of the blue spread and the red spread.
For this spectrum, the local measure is 1.8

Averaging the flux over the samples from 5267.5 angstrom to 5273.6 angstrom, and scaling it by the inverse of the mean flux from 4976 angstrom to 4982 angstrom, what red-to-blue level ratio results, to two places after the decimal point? 1.21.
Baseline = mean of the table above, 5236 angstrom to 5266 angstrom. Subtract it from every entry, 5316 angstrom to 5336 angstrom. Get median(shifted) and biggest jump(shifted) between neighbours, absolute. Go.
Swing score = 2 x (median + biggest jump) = 0.7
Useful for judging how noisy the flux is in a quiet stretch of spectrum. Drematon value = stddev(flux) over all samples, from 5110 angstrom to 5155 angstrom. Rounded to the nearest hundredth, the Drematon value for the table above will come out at 0.51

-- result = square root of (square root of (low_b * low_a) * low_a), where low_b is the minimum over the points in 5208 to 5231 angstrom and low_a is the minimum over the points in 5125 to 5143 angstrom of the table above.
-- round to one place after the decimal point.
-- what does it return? 4.8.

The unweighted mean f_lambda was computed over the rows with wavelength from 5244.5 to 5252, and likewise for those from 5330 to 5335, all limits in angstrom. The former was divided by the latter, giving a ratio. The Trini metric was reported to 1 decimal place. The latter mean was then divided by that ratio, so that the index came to 5.5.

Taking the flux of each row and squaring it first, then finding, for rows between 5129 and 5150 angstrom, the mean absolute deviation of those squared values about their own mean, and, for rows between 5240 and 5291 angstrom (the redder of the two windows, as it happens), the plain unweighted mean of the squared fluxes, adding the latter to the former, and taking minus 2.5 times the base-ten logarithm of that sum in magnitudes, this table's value -4.2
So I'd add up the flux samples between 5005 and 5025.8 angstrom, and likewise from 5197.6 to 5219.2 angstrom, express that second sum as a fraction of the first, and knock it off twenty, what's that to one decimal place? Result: 18.7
